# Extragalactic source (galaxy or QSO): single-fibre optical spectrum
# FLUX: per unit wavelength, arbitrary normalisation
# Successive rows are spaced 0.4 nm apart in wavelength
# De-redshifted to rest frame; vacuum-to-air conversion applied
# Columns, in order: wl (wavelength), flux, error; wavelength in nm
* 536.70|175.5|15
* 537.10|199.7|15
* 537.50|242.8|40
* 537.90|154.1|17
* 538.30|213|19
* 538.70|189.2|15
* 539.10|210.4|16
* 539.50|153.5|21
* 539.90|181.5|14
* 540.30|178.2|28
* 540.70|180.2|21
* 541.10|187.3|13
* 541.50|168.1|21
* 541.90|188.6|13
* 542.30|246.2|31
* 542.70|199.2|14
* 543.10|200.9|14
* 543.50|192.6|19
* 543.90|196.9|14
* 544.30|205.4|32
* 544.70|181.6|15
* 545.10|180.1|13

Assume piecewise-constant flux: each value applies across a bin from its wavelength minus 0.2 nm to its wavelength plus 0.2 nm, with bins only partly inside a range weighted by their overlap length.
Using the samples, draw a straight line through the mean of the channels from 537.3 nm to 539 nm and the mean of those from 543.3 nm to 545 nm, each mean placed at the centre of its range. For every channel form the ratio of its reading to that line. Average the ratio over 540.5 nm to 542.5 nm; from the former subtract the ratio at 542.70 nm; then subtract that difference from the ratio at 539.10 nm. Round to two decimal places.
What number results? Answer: 1.09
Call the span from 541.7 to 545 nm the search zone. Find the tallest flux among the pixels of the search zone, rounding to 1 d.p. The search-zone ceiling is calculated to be 246.2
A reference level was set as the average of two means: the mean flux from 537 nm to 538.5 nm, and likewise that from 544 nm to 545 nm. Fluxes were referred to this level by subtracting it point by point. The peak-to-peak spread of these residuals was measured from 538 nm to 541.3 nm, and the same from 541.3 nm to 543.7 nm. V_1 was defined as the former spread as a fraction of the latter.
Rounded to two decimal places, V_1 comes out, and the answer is 0.76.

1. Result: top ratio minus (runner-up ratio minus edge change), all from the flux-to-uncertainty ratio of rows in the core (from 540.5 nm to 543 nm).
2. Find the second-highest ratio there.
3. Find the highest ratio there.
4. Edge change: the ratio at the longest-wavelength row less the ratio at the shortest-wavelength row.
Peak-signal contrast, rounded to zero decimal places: 6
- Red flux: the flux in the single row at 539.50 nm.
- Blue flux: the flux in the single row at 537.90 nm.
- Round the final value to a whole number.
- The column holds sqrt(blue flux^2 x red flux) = 1909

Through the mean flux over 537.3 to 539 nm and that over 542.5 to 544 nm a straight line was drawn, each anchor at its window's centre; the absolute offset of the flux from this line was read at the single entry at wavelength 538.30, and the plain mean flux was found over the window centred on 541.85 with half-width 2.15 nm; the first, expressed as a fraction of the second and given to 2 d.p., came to 0.07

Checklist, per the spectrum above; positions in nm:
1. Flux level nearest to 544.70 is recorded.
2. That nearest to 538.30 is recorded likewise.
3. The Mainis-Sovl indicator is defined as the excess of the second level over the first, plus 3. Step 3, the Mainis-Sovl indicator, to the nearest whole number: 34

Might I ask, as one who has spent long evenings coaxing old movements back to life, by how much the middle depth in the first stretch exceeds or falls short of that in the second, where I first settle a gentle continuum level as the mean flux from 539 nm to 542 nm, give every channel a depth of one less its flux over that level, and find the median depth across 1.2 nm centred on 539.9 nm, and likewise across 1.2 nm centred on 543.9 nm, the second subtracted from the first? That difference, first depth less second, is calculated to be 0.10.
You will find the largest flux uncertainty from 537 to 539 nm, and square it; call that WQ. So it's 1600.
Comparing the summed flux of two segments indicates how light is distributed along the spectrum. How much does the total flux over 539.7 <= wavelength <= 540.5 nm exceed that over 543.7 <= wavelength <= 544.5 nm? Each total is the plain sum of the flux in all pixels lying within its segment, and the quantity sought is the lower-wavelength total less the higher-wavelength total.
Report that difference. -43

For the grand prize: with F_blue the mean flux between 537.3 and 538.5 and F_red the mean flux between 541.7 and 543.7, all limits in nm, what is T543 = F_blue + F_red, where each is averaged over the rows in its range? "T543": 409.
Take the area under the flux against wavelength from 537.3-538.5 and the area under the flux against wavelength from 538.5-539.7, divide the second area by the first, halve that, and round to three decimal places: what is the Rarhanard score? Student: 0.453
